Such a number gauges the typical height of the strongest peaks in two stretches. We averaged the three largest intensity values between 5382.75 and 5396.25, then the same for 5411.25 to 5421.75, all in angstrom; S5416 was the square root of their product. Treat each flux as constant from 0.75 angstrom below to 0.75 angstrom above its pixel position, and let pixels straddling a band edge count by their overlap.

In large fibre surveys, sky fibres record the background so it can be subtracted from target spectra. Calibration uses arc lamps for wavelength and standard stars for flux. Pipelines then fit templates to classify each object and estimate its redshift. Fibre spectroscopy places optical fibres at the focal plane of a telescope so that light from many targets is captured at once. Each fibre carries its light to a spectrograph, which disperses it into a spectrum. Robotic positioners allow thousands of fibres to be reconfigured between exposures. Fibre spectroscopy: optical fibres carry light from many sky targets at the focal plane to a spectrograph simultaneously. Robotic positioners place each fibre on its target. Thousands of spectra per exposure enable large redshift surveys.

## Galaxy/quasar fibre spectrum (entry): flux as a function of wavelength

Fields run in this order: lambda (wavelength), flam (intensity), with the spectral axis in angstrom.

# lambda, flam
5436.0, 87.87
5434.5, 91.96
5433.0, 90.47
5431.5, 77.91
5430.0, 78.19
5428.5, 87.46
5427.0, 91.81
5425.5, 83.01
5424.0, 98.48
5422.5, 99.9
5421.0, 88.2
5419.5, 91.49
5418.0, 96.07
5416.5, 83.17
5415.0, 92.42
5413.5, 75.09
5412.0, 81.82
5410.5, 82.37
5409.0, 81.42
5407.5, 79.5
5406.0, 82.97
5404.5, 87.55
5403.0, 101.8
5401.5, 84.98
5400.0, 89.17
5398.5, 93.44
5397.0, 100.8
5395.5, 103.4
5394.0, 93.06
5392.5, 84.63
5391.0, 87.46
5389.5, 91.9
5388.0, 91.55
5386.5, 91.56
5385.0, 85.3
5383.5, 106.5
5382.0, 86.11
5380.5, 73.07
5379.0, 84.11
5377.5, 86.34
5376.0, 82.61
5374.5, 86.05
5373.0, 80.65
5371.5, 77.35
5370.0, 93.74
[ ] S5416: 97.1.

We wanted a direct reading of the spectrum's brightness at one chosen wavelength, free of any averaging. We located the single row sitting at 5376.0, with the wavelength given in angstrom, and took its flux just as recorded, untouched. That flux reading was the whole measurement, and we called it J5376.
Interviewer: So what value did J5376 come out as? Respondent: 82.61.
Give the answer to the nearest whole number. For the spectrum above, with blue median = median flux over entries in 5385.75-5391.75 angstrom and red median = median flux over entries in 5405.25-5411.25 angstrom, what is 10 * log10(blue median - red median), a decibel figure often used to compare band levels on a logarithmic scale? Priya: 10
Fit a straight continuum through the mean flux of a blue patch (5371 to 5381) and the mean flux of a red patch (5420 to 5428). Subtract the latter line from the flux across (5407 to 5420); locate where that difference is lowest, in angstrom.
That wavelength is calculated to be 5413.5 angstrom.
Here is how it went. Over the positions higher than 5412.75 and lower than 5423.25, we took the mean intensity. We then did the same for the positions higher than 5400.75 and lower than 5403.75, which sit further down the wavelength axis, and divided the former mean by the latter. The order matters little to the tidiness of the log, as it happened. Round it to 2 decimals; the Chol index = 0.96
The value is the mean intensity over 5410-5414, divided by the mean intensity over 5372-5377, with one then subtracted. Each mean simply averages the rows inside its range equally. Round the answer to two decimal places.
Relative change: -0.04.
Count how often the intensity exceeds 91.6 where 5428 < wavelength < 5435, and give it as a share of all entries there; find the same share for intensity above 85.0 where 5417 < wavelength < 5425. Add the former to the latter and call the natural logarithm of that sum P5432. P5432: 0.18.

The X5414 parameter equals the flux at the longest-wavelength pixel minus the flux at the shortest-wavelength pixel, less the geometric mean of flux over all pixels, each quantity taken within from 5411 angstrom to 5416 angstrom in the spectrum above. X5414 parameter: -72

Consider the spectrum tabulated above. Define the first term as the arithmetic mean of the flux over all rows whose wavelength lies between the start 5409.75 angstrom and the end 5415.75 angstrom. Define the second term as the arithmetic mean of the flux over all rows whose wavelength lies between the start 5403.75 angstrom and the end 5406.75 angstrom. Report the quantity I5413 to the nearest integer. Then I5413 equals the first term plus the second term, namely 168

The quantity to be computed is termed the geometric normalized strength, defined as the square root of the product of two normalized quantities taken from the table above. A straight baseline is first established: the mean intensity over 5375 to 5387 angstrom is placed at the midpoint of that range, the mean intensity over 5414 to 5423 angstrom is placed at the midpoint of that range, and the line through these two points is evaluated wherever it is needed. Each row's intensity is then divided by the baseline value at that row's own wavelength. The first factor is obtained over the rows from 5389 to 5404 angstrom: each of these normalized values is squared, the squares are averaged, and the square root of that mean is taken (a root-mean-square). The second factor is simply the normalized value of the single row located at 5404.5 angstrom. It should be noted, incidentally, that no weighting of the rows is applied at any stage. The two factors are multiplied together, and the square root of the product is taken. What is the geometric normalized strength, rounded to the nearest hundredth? 1.01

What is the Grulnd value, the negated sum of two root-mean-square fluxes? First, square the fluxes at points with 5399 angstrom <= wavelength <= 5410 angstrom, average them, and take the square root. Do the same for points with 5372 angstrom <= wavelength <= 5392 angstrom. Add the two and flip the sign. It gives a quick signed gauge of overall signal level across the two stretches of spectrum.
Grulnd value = -175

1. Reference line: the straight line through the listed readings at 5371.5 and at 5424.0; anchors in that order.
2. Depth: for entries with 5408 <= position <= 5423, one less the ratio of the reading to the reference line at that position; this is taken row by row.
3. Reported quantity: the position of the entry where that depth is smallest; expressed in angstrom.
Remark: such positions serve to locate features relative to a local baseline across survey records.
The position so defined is 5422.5 angstrom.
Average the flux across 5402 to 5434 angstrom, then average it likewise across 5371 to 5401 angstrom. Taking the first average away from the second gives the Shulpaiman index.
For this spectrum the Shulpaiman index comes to 2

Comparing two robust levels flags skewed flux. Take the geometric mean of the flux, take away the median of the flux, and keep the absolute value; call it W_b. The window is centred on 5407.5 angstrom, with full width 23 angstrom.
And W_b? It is 2.2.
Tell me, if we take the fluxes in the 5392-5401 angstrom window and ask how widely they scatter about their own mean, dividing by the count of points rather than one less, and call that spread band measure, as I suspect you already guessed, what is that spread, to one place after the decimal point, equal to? 6.4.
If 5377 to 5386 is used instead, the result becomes 9.9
